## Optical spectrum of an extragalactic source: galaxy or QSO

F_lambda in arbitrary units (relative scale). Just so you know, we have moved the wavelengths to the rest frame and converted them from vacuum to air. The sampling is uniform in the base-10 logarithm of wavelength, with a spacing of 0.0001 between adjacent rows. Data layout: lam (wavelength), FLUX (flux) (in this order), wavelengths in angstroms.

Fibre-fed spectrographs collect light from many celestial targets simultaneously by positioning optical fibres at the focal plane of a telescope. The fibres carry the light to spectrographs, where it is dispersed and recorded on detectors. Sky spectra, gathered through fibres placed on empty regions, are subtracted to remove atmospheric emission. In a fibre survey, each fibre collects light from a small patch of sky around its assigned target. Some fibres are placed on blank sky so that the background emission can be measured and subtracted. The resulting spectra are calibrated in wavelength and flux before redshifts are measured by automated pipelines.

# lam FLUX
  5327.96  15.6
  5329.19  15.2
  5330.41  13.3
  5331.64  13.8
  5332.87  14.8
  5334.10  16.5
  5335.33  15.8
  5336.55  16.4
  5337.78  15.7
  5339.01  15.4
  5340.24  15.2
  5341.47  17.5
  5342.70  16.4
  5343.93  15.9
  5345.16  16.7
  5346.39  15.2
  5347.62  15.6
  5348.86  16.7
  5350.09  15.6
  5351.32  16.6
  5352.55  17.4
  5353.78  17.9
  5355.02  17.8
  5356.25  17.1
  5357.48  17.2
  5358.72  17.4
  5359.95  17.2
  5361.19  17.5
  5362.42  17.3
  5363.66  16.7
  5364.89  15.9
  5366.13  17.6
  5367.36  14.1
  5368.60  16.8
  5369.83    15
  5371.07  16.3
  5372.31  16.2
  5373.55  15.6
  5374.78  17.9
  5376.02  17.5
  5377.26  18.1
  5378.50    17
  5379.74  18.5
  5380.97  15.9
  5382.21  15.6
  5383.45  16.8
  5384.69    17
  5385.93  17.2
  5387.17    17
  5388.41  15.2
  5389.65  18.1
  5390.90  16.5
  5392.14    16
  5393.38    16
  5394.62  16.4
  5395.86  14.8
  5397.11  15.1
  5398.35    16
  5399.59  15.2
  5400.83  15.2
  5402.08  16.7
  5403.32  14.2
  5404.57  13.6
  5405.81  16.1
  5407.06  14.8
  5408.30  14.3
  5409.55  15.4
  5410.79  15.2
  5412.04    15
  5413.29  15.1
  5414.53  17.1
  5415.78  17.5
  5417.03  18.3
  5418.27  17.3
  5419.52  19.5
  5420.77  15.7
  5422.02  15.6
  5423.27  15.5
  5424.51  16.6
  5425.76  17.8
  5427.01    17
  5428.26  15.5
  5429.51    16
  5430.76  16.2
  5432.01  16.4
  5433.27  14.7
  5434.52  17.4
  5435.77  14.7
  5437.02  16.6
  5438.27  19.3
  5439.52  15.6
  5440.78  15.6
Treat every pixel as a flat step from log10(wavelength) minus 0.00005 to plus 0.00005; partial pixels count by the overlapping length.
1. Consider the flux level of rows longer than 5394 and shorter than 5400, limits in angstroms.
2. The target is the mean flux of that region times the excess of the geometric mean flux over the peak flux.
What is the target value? -14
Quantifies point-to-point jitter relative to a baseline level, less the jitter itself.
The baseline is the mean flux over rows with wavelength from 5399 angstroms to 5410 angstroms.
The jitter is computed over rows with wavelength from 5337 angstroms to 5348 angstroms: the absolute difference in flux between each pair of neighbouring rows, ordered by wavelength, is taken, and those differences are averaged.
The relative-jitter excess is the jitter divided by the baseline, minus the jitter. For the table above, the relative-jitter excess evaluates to -0.83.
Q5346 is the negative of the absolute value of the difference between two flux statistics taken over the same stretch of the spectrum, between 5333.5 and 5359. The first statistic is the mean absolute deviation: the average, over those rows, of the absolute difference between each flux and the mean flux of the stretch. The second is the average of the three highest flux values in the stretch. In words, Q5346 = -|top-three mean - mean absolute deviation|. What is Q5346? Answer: -17.01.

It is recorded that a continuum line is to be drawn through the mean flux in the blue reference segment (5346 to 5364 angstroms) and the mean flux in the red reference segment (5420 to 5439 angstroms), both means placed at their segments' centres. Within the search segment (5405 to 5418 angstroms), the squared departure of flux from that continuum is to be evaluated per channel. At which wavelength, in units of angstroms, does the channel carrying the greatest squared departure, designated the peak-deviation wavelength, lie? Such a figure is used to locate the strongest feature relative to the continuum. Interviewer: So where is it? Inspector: 5408.30 angstroms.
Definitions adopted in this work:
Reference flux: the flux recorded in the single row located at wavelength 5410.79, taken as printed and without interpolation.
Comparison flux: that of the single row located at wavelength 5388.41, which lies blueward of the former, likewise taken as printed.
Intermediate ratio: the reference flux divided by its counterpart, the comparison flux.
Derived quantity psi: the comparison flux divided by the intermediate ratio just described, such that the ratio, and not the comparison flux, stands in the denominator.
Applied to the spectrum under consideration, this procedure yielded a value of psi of 15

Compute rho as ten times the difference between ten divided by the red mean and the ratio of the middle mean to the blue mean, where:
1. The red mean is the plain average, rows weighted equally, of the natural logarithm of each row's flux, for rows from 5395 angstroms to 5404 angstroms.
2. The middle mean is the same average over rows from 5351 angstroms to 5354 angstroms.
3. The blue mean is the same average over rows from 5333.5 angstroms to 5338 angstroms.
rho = 26.4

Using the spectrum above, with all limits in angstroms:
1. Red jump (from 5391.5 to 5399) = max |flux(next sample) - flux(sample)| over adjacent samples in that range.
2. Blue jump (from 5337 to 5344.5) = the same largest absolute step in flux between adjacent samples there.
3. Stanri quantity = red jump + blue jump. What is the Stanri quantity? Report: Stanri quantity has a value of 3.9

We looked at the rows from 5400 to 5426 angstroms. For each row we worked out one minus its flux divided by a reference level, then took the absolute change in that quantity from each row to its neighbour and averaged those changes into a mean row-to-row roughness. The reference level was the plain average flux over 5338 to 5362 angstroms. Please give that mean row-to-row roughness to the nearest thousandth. 0.070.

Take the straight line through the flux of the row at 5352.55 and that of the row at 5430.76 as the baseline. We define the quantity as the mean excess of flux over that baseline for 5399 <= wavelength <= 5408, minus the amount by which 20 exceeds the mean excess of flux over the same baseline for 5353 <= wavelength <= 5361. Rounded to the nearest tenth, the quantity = -21.4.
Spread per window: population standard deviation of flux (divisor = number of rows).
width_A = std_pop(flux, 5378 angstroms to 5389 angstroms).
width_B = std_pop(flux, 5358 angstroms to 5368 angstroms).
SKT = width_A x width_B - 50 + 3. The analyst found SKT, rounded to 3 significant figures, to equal -46.0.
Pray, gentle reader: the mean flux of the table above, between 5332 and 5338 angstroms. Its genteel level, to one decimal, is 15.8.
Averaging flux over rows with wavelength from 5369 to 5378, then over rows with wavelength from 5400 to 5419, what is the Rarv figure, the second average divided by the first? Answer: 0.944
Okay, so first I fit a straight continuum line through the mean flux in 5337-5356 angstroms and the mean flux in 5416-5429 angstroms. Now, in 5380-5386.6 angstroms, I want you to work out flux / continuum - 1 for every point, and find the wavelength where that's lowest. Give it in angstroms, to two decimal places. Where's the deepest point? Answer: 5382.21 angstroms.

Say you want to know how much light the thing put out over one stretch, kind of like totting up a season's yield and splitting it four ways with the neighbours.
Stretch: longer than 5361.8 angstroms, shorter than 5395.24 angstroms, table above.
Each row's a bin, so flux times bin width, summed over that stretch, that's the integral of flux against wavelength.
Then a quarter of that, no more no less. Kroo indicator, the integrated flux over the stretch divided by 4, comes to 139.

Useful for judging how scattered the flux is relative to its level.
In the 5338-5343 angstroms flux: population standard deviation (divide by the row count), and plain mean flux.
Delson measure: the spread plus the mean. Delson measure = 17.0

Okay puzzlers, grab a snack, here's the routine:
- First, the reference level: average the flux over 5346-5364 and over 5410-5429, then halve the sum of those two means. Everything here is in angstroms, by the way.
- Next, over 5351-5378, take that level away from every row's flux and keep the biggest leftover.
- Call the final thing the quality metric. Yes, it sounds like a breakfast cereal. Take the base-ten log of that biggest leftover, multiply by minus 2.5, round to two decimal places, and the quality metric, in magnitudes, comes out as -0.34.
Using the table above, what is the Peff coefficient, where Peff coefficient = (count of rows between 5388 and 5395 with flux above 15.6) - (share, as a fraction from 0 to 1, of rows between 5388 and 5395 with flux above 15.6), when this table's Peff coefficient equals 4.2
